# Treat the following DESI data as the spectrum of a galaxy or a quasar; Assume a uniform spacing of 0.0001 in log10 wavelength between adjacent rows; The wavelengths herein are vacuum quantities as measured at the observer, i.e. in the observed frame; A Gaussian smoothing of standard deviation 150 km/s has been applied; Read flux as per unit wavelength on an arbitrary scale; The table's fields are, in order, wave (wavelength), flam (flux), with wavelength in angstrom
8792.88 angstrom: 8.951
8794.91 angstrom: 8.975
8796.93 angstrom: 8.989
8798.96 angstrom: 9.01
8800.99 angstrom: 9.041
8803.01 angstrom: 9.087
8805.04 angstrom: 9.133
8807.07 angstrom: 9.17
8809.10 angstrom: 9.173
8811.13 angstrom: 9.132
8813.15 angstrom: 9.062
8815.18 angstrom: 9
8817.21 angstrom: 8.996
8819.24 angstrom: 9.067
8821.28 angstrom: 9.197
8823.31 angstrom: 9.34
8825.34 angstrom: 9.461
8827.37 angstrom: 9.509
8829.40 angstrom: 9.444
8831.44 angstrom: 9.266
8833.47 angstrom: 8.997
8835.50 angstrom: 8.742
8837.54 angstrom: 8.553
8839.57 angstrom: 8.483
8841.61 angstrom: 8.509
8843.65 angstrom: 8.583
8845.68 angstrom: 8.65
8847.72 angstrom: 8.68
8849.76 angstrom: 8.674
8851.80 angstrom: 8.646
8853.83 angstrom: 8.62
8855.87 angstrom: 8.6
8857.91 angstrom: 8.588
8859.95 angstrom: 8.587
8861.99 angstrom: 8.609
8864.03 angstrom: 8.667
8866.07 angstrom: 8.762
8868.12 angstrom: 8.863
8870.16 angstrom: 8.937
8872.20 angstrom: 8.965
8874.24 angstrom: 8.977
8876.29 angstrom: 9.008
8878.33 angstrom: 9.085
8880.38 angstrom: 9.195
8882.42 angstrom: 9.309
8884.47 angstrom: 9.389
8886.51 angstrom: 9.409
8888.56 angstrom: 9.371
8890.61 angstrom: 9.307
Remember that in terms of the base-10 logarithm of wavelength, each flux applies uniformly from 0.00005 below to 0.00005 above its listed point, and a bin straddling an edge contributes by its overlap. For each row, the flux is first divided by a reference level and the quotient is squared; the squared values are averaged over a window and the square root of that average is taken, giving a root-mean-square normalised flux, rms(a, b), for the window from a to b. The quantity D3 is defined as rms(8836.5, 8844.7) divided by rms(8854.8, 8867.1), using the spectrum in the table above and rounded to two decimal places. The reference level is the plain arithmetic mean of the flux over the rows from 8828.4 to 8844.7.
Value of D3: 0.99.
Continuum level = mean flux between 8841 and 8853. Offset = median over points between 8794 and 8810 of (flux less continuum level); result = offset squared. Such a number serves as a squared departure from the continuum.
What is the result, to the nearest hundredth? 0.19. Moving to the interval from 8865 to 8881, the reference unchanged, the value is 0.12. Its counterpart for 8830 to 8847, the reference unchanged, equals 0.00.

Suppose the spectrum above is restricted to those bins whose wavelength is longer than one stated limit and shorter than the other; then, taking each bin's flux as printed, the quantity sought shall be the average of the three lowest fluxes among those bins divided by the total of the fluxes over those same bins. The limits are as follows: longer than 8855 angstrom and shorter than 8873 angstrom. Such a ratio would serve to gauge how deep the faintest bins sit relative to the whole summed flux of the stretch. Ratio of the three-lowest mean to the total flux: 0.109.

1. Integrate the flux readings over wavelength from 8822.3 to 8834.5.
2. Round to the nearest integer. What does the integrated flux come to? 114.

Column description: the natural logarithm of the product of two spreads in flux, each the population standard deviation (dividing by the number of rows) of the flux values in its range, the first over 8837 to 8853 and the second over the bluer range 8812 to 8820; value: -6.0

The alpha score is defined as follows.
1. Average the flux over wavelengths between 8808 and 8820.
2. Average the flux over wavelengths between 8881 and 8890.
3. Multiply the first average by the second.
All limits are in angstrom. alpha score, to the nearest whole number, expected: 85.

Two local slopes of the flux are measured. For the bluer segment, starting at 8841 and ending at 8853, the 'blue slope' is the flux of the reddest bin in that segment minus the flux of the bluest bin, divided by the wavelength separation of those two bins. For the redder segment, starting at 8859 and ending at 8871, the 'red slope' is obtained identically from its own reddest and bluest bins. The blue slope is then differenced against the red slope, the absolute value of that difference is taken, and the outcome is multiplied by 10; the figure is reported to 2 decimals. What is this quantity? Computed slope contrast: 0.21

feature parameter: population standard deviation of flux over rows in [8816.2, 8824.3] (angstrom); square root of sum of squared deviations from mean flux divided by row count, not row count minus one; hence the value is 0.13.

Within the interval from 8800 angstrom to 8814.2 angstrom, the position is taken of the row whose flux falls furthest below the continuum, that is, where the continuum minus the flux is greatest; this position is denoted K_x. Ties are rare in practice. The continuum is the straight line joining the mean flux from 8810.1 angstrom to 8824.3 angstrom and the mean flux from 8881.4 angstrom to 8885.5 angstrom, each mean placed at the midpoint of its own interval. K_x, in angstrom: 8813.15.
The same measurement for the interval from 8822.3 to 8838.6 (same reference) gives 8837.54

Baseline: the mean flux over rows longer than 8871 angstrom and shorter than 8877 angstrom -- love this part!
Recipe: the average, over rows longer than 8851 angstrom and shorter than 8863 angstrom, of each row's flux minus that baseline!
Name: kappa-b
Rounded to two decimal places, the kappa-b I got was -0.37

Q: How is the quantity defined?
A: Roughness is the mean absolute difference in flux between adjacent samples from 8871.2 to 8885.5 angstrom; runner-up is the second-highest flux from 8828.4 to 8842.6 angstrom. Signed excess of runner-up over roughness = 9.20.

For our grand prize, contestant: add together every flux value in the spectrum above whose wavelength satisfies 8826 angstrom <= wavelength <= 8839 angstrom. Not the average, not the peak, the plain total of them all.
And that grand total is 54.5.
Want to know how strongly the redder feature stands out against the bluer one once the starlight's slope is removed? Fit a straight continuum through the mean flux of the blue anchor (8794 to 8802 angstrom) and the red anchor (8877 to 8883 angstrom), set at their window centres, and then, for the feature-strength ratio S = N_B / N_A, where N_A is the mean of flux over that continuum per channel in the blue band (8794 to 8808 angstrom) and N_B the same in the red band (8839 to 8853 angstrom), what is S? 0.94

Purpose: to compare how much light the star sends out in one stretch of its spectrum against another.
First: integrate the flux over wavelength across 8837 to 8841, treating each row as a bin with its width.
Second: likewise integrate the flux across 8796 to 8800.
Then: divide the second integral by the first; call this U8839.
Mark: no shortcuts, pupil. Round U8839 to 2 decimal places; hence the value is 1.05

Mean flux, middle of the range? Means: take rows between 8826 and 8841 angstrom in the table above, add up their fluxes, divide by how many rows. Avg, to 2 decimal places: 9.00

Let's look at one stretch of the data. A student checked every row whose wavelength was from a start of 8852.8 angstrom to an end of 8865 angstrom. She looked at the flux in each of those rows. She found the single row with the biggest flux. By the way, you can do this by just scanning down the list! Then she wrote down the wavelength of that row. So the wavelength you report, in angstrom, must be 8864.03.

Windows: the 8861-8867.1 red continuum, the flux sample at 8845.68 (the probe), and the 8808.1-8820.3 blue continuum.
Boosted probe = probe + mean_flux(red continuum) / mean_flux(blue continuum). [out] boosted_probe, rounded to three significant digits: 9.61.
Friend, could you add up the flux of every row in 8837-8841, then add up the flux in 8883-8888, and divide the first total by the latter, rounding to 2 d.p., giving 0.91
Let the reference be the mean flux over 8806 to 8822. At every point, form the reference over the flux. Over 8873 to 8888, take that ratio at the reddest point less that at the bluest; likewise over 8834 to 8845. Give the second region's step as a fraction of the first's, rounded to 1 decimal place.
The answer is -0.4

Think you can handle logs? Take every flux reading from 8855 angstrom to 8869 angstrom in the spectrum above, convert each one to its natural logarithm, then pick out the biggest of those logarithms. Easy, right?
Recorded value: 2.18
